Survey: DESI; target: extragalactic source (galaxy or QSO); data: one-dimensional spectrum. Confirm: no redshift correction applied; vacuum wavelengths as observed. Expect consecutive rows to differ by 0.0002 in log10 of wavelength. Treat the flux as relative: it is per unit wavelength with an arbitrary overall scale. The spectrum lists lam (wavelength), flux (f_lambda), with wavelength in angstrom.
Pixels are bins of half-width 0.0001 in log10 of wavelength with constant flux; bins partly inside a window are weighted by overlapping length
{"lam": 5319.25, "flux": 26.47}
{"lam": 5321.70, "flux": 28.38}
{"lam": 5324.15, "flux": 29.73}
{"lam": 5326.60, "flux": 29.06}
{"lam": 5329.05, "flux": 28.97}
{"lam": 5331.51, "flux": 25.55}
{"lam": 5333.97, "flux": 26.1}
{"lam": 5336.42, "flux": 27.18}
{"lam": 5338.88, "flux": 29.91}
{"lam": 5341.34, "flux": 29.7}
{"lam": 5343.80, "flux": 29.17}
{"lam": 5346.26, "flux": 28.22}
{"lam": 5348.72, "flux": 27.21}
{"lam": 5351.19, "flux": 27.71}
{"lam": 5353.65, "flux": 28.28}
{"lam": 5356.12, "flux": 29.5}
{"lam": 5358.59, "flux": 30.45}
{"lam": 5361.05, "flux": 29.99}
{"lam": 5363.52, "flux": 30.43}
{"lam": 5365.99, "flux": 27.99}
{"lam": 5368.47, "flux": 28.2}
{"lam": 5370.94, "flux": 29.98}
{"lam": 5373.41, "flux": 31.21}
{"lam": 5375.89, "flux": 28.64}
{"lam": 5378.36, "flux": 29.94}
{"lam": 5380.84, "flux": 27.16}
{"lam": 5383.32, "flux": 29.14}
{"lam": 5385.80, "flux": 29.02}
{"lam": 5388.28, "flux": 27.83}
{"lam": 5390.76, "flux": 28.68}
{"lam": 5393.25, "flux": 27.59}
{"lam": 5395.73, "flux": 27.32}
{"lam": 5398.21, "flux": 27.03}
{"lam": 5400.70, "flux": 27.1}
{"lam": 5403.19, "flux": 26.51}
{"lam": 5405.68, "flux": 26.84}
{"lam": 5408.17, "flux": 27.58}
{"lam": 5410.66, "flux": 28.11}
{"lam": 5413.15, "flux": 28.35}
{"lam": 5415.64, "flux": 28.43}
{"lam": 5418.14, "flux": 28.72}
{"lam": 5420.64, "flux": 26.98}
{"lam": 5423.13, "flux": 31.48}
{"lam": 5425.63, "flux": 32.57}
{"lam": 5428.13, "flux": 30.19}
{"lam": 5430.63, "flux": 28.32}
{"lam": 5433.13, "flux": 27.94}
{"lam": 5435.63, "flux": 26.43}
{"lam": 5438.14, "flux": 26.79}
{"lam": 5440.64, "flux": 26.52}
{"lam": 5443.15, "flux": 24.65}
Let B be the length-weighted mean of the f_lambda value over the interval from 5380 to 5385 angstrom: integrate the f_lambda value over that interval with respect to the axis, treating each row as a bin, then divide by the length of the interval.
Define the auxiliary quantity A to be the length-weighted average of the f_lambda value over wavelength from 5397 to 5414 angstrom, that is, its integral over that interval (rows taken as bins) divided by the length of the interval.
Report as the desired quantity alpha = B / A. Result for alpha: 1.04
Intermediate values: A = 27.3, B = 28.3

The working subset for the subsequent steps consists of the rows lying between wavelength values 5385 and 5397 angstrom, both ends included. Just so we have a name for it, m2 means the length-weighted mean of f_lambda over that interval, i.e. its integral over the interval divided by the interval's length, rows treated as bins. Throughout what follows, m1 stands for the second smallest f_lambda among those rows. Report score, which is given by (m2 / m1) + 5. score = 6.02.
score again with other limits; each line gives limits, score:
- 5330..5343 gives 6.06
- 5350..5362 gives 6.03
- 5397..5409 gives 6.01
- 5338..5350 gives 6.02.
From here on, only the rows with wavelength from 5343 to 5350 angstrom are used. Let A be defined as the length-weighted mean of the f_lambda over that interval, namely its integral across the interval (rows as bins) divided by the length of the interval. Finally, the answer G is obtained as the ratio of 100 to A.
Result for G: 3.56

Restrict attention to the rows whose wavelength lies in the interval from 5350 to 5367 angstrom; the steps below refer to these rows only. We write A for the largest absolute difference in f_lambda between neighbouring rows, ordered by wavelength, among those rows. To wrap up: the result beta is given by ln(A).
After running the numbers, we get 0.9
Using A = 2.4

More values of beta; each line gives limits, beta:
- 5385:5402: 0.2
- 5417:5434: 1.5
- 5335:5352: 1.0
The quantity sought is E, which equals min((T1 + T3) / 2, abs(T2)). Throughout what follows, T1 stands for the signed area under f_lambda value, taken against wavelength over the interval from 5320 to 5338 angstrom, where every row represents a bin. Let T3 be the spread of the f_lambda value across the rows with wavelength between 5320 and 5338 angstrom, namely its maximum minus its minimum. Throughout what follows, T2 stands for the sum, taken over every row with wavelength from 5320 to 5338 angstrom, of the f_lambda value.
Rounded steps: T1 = 501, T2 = 195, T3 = 4.18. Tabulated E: 195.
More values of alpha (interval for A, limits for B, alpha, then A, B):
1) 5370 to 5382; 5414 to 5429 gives 1.01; 29.4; 29.7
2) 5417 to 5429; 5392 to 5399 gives 0.91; 30.0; 27.3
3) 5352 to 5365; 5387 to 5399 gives 0.94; 29.6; 27.7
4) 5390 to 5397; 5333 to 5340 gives 1.00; 27.8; 27.8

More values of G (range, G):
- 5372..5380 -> 3.36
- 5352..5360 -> 3.41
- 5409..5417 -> 3.54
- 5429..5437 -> 3.61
